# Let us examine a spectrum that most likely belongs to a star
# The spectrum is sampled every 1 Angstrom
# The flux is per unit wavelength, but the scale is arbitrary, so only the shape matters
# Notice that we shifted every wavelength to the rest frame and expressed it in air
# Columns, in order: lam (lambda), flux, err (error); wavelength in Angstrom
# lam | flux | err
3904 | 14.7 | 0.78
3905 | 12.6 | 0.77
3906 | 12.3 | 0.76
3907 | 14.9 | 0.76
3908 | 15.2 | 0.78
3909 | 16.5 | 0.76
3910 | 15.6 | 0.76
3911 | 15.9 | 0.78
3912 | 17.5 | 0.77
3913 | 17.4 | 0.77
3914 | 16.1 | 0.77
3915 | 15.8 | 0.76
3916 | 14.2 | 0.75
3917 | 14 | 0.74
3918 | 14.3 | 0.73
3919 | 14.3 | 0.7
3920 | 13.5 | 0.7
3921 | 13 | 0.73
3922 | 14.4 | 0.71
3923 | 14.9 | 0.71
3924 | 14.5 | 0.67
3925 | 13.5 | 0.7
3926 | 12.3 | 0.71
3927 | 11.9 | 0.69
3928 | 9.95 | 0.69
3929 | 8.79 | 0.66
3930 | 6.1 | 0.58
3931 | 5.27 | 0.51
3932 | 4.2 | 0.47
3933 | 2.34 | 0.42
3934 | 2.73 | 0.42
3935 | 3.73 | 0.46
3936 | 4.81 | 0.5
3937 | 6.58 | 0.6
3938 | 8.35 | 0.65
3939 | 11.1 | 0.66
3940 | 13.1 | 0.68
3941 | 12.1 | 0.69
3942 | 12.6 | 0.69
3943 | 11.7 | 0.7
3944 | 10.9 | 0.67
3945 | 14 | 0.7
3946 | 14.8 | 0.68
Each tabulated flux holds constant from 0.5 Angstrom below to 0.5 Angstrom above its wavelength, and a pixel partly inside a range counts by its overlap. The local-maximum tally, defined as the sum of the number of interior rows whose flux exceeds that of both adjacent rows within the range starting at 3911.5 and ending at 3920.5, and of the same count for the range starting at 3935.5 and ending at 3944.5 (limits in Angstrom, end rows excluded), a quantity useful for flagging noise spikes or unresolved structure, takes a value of 2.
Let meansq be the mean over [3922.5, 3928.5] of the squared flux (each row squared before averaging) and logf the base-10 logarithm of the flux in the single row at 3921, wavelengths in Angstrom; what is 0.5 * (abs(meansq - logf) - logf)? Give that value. 83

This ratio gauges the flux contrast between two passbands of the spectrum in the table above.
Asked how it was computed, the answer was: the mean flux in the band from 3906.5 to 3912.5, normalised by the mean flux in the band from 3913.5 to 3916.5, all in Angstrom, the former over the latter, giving 1.04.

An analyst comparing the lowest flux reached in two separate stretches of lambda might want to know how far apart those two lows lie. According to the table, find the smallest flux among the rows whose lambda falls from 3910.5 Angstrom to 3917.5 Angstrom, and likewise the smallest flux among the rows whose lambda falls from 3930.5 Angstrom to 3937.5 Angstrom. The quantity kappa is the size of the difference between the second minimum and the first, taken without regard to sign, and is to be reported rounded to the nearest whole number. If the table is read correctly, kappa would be 12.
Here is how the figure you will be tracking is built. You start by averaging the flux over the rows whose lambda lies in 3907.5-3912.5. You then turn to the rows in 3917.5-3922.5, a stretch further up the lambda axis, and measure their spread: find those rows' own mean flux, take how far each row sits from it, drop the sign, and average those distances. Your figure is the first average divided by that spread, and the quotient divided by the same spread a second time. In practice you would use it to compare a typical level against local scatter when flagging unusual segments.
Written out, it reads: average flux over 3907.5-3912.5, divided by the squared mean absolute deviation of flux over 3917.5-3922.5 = 60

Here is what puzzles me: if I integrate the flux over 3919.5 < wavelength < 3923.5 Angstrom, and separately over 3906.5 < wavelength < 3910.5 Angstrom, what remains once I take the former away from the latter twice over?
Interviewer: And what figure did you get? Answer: -49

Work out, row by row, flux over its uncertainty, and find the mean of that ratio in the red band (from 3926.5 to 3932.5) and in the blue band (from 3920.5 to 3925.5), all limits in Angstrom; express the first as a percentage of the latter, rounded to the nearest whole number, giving 62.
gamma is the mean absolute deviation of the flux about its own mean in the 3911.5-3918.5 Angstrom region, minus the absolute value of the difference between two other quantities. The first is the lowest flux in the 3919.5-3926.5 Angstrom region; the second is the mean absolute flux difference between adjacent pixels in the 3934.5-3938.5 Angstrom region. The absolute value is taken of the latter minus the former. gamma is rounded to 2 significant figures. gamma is -9.5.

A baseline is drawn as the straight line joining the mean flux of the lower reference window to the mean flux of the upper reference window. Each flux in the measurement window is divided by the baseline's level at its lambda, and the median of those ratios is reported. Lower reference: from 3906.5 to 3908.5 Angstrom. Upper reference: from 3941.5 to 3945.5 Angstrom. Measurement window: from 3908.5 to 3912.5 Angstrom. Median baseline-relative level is 1.09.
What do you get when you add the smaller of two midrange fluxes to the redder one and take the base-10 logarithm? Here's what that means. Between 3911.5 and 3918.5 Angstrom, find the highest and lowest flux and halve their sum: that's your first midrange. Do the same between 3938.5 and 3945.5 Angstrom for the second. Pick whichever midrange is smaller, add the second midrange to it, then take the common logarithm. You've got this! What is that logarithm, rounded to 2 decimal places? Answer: 1.40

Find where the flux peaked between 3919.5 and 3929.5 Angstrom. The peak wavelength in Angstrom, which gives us 3923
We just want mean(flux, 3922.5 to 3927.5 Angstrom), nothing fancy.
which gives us 13.4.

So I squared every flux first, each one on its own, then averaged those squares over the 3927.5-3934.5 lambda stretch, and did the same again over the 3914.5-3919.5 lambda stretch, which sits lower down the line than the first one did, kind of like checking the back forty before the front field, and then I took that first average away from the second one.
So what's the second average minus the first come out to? 172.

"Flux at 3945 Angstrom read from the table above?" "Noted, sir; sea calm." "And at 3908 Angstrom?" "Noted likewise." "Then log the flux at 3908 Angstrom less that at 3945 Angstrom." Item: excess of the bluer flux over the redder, 1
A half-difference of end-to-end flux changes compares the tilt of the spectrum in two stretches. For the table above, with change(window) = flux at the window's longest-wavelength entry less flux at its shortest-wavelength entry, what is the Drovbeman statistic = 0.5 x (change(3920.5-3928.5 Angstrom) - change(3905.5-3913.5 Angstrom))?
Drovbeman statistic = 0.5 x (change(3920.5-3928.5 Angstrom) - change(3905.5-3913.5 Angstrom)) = -4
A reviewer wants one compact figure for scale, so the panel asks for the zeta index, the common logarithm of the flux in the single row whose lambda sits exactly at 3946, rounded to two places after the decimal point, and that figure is 1.17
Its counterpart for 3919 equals 1.16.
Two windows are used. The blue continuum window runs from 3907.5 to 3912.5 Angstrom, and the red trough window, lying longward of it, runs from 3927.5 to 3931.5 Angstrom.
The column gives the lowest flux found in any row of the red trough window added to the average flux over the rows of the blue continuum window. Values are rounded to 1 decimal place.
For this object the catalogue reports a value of 21.4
